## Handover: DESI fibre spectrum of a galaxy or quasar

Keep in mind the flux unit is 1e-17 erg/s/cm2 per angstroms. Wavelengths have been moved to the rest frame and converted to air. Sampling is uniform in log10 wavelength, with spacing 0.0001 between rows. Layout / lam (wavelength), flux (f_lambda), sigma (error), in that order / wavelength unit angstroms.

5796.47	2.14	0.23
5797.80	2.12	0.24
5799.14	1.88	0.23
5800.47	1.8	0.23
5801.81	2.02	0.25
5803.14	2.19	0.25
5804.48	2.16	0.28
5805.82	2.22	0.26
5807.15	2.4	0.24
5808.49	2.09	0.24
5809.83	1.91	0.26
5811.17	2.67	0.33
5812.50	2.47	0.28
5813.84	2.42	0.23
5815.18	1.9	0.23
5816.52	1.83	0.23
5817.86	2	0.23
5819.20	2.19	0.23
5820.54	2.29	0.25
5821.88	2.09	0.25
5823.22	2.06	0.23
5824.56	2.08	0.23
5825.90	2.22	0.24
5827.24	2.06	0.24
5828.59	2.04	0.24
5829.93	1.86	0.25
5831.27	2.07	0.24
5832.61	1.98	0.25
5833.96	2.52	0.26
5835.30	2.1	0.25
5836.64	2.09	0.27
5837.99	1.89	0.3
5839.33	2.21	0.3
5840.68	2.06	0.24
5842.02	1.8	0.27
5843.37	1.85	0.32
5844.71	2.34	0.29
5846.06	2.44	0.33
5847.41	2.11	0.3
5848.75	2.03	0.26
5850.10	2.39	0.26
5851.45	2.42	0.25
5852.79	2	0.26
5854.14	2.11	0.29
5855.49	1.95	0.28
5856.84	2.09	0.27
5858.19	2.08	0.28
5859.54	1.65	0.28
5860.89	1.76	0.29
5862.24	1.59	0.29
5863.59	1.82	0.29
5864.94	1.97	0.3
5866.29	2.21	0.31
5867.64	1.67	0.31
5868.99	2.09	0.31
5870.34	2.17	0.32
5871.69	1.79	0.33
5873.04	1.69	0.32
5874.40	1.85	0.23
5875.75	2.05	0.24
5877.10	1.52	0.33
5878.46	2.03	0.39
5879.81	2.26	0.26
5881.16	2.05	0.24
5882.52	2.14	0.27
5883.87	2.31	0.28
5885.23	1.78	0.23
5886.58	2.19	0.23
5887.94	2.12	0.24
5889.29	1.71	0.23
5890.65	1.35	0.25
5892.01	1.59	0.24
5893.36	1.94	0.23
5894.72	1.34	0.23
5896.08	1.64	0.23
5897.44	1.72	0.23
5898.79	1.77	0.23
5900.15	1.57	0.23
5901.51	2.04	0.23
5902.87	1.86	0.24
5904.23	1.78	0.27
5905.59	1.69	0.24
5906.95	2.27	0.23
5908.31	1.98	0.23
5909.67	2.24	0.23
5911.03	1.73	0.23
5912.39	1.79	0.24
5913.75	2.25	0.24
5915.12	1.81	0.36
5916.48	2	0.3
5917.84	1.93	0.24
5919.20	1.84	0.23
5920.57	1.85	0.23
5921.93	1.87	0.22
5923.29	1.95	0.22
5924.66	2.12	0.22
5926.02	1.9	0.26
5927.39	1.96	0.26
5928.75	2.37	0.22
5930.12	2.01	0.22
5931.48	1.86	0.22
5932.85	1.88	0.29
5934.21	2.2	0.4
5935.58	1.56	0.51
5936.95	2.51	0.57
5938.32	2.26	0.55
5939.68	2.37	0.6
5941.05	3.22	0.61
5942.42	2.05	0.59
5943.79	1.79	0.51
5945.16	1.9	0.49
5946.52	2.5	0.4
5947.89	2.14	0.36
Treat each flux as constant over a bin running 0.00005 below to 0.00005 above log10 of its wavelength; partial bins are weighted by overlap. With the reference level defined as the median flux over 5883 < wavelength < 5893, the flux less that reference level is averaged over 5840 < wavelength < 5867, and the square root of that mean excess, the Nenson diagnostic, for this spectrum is 0.50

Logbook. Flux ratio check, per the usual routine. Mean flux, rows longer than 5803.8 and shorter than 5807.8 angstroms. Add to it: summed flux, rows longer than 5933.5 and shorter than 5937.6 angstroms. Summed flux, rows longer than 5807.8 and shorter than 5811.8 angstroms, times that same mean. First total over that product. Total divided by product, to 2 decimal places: 0.57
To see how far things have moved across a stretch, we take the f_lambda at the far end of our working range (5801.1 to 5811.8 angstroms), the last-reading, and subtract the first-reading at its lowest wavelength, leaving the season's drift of 0.65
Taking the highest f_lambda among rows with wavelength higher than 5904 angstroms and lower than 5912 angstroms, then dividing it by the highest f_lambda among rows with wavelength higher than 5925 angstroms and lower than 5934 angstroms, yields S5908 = 0.96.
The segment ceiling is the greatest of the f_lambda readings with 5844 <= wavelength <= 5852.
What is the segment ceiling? 2.44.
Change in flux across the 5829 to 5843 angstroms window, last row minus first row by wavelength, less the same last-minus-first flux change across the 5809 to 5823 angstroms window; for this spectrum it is -0.2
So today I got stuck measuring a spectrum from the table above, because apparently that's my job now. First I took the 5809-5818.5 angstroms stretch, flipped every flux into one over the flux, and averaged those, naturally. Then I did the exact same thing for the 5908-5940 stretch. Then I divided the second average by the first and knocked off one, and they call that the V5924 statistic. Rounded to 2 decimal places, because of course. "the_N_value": 0.07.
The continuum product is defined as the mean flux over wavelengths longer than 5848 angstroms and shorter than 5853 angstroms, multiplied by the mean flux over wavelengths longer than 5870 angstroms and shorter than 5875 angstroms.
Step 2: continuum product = 4.1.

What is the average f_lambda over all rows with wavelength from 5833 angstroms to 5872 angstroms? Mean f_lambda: 2.04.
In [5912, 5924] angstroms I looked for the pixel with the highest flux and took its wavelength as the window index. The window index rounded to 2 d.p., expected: 5913.75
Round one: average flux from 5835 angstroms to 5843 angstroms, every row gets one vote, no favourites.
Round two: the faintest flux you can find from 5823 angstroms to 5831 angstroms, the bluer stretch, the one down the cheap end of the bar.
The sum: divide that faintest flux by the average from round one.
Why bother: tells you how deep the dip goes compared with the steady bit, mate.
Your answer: 0.92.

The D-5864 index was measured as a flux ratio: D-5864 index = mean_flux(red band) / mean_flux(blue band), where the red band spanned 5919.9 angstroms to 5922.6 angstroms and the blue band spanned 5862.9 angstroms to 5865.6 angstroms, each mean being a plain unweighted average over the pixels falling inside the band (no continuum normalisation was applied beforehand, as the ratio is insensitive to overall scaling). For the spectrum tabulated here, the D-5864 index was 0.98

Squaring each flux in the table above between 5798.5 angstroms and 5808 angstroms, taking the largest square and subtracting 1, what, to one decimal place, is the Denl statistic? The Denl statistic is 4.8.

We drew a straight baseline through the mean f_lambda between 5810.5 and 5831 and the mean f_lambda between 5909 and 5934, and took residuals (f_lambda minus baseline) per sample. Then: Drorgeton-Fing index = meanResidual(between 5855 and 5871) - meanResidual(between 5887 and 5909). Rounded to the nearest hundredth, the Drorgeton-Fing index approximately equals 0.08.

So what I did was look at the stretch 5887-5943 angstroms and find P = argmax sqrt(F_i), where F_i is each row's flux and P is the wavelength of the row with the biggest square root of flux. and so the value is 5941.05 angstroms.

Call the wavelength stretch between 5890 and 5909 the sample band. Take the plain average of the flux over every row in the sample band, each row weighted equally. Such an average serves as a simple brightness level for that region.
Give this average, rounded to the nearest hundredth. 1.75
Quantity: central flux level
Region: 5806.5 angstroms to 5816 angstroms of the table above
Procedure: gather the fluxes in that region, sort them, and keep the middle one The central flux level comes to 2.40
